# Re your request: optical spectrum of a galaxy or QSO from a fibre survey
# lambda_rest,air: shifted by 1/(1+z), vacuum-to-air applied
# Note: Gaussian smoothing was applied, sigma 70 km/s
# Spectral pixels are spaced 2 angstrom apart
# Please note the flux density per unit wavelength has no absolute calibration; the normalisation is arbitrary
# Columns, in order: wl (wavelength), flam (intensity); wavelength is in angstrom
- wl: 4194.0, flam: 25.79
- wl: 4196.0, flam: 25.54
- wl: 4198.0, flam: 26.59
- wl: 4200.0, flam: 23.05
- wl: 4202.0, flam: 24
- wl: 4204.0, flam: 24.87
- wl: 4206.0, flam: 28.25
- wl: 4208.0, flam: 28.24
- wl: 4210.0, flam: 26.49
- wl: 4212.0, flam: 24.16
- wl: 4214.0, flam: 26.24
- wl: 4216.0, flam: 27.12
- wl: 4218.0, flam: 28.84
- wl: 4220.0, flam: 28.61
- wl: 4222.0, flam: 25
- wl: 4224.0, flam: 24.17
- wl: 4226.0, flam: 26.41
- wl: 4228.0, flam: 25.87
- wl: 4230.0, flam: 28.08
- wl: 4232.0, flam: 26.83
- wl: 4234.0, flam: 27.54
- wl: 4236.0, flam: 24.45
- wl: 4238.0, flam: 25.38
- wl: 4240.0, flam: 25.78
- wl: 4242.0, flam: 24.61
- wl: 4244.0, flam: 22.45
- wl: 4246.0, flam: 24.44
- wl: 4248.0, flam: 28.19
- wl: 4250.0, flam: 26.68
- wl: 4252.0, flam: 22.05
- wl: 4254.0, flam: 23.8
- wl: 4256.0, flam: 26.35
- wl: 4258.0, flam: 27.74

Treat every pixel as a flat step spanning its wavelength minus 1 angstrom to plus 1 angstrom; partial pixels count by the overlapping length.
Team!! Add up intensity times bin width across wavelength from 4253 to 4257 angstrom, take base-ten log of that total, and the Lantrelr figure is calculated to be 2.00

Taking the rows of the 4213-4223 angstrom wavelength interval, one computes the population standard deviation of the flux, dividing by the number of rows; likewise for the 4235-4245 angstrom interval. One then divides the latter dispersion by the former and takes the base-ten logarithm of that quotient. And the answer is -0.10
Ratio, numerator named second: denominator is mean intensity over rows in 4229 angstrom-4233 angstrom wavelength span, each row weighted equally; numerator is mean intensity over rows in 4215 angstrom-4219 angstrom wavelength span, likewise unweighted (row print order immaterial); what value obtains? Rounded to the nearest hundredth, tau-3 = 1.02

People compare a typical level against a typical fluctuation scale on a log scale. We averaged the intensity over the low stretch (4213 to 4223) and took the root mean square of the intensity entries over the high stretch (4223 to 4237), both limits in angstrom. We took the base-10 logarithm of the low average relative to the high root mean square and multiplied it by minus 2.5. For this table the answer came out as -0.038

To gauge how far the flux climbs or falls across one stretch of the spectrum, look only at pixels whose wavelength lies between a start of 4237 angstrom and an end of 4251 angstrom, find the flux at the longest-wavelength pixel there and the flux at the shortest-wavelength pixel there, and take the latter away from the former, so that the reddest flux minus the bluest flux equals 1.3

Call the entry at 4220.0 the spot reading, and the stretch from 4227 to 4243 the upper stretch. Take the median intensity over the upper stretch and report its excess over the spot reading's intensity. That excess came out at -2.8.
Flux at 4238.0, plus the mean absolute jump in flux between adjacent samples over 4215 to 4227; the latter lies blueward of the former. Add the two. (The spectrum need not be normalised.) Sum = 27.1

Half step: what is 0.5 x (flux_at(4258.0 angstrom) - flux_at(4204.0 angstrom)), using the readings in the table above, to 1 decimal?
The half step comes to 1.4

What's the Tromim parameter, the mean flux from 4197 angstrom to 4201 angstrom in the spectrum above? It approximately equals 24.8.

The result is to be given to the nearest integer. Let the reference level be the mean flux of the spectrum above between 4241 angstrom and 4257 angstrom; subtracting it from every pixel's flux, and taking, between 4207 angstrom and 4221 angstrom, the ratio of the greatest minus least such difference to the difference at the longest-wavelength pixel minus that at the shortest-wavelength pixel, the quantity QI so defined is 13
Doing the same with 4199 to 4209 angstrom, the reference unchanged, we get 1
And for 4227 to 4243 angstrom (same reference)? -3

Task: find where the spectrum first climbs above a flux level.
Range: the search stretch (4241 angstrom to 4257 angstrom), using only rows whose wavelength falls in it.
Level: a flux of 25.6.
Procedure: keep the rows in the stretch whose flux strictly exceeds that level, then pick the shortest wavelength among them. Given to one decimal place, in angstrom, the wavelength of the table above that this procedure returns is 4248.0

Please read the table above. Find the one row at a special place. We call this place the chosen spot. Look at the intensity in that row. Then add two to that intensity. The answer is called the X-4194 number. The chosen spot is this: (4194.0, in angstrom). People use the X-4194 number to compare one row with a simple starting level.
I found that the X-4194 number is 27.8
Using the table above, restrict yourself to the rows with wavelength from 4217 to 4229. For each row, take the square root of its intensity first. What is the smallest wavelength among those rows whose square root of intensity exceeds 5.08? 4218.0 angstrom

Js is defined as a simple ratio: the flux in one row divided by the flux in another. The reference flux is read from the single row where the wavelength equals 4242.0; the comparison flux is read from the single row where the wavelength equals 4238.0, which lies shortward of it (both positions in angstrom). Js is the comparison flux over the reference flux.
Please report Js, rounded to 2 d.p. 1.03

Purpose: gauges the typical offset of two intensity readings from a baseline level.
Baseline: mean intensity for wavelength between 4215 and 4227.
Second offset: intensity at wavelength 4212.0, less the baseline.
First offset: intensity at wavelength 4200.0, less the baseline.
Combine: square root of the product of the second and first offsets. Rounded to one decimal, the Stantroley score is 3.0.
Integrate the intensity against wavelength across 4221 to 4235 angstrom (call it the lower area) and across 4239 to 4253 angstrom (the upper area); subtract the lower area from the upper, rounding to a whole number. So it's -19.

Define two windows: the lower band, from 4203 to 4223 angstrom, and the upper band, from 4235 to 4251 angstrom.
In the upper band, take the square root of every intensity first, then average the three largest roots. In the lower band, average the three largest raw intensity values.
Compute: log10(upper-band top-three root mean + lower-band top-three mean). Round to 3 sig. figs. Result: 1.53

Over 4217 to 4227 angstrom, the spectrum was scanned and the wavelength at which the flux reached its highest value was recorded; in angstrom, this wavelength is 4218.0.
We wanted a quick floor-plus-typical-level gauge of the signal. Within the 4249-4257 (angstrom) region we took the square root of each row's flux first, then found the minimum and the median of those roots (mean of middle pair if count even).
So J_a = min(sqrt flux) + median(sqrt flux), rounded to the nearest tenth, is 9.7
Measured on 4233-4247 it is 9.7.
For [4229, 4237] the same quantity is 10.2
